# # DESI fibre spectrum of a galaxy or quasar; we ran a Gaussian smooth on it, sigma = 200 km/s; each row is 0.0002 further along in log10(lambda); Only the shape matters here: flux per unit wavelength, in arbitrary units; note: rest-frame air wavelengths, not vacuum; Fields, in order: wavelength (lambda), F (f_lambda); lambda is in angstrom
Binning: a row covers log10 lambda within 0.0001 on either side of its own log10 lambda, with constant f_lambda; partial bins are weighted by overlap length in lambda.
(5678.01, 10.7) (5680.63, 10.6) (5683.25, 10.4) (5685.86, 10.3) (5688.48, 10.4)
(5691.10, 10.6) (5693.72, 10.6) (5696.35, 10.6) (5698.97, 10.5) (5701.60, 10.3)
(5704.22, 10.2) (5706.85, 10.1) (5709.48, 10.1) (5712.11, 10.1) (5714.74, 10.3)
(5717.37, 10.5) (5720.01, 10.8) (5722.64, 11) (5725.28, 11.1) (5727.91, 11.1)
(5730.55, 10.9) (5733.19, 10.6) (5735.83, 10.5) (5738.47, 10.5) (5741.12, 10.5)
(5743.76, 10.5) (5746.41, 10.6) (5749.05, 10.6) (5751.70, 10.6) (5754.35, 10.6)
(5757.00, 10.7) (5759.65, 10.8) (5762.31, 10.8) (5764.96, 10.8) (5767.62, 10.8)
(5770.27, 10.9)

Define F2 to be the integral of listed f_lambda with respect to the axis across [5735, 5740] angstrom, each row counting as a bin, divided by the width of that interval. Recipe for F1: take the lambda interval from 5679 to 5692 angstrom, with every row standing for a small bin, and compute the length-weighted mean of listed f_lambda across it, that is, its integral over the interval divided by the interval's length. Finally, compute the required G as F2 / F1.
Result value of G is 1.00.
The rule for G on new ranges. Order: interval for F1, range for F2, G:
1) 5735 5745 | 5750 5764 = 1.02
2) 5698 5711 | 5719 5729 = 1.08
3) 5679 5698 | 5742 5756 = 1.01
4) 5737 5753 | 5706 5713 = 0.96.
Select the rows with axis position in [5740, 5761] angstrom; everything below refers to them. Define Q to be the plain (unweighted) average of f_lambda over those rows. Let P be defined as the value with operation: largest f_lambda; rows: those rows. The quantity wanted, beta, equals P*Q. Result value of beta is 115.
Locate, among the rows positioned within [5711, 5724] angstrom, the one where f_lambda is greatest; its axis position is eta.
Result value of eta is 5722.64 angstrom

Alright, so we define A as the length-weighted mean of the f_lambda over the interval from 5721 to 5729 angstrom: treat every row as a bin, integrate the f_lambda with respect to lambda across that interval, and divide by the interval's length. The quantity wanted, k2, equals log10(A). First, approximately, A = 11.1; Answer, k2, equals 1.04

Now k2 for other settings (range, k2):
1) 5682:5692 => 1.02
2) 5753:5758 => 1.03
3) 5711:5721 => 1.02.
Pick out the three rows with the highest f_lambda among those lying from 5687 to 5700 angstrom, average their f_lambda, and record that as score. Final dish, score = 10.6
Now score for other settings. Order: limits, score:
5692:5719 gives 10.6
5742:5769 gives 10.8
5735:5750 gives 10.6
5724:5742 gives 11.0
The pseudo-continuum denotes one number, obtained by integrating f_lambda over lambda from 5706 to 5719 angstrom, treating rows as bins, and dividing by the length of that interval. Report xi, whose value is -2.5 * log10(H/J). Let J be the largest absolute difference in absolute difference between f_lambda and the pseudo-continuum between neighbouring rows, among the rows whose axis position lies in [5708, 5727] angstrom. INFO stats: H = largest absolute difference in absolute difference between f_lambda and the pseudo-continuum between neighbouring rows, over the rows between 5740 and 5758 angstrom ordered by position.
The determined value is 1.19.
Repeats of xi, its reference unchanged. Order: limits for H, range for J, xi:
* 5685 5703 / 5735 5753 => -0.75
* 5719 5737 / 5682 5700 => -0.44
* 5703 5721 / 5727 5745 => 0.00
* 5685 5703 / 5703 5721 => 0.44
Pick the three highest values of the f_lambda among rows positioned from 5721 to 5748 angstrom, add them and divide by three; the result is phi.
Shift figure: 11.1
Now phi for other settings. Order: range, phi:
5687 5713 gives 10.6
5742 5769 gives 10.8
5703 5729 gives 11.1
